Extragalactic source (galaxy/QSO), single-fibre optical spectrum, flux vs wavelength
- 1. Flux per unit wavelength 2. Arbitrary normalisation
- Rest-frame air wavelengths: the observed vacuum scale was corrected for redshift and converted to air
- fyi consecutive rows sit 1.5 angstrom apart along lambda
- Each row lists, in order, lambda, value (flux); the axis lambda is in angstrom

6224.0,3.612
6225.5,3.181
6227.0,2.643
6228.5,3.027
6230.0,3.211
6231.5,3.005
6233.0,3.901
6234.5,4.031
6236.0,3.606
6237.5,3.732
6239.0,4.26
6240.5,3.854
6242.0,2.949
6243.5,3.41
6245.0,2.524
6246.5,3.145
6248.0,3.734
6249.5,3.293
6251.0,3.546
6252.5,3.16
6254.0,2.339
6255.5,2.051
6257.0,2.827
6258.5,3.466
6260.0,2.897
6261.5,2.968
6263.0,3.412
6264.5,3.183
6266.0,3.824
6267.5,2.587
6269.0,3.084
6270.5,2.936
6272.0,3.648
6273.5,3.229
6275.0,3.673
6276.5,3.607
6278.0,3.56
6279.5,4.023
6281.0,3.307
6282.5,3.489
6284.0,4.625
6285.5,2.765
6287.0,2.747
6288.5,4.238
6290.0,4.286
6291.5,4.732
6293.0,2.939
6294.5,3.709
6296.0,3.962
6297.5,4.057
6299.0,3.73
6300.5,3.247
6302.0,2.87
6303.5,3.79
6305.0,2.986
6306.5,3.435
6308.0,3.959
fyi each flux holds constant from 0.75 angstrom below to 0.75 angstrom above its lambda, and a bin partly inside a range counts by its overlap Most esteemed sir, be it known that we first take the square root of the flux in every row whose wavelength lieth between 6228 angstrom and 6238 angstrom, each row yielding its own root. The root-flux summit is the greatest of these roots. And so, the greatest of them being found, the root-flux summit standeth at 2.01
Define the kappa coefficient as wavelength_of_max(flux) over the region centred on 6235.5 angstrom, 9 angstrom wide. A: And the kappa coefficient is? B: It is 6239.0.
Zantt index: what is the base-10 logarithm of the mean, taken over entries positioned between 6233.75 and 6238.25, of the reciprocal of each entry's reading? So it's -0.58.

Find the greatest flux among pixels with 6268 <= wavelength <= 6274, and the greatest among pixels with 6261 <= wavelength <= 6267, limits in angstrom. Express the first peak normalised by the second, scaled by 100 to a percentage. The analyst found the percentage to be 95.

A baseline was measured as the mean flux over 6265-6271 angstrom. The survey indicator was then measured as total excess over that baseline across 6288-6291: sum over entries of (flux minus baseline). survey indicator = 2.3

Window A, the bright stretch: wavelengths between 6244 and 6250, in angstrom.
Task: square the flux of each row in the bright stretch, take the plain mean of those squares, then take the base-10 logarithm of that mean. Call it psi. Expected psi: 1.01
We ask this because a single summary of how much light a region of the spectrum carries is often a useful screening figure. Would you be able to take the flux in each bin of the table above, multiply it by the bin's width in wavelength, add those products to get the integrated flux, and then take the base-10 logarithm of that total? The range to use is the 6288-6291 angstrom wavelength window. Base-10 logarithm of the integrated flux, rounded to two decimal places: 1.11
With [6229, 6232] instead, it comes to 0.97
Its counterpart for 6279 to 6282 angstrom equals 1.04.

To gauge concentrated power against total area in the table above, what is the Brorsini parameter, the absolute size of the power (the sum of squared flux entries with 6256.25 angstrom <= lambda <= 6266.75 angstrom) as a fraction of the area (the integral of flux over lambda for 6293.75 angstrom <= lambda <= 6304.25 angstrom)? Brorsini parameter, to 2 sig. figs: 1.9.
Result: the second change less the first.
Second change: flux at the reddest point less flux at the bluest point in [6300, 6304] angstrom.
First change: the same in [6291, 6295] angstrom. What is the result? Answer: 1.6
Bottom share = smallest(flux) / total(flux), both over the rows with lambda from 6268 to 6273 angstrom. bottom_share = 0.30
